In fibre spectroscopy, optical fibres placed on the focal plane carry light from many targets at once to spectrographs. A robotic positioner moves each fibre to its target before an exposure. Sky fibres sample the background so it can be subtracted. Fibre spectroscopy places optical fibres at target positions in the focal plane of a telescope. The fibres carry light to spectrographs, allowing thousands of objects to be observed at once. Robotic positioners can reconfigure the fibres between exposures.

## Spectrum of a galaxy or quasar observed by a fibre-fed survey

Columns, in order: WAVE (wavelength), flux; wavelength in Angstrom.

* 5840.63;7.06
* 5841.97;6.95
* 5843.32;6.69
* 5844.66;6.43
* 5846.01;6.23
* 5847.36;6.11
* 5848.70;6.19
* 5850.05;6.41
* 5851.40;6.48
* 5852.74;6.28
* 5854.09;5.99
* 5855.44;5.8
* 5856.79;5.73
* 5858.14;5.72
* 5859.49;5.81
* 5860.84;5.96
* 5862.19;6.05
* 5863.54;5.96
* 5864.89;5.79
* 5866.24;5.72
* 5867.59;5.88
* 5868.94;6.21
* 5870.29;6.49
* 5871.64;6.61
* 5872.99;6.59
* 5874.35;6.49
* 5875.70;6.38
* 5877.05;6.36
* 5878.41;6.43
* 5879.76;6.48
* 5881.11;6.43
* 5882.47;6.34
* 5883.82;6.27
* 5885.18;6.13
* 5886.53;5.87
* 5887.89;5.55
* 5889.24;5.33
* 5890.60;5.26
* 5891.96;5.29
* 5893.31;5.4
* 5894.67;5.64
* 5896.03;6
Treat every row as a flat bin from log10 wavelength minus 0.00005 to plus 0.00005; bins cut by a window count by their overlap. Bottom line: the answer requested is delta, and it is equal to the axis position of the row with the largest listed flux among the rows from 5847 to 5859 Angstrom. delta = 5851.40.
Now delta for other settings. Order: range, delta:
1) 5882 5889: 5882.47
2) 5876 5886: 5879.76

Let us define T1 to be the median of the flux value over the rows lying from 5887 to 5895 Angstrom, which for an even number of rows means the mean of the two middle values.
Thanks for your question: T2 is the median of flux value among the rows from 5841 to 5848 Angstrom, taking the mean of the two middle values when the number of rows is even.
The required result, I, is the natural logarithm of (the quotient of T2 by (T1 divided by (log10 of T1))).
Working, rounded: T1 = 5.4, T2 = 6.4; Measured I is -0.13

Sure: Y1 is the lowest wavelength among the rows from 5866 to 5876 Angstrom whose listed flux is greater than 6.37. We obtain 5870.29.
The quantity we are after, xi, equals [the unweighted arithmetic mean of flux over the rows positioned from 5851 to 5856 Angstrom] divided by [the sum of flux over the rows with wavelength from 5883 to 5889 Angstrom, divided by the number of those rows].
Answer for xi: 1.03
